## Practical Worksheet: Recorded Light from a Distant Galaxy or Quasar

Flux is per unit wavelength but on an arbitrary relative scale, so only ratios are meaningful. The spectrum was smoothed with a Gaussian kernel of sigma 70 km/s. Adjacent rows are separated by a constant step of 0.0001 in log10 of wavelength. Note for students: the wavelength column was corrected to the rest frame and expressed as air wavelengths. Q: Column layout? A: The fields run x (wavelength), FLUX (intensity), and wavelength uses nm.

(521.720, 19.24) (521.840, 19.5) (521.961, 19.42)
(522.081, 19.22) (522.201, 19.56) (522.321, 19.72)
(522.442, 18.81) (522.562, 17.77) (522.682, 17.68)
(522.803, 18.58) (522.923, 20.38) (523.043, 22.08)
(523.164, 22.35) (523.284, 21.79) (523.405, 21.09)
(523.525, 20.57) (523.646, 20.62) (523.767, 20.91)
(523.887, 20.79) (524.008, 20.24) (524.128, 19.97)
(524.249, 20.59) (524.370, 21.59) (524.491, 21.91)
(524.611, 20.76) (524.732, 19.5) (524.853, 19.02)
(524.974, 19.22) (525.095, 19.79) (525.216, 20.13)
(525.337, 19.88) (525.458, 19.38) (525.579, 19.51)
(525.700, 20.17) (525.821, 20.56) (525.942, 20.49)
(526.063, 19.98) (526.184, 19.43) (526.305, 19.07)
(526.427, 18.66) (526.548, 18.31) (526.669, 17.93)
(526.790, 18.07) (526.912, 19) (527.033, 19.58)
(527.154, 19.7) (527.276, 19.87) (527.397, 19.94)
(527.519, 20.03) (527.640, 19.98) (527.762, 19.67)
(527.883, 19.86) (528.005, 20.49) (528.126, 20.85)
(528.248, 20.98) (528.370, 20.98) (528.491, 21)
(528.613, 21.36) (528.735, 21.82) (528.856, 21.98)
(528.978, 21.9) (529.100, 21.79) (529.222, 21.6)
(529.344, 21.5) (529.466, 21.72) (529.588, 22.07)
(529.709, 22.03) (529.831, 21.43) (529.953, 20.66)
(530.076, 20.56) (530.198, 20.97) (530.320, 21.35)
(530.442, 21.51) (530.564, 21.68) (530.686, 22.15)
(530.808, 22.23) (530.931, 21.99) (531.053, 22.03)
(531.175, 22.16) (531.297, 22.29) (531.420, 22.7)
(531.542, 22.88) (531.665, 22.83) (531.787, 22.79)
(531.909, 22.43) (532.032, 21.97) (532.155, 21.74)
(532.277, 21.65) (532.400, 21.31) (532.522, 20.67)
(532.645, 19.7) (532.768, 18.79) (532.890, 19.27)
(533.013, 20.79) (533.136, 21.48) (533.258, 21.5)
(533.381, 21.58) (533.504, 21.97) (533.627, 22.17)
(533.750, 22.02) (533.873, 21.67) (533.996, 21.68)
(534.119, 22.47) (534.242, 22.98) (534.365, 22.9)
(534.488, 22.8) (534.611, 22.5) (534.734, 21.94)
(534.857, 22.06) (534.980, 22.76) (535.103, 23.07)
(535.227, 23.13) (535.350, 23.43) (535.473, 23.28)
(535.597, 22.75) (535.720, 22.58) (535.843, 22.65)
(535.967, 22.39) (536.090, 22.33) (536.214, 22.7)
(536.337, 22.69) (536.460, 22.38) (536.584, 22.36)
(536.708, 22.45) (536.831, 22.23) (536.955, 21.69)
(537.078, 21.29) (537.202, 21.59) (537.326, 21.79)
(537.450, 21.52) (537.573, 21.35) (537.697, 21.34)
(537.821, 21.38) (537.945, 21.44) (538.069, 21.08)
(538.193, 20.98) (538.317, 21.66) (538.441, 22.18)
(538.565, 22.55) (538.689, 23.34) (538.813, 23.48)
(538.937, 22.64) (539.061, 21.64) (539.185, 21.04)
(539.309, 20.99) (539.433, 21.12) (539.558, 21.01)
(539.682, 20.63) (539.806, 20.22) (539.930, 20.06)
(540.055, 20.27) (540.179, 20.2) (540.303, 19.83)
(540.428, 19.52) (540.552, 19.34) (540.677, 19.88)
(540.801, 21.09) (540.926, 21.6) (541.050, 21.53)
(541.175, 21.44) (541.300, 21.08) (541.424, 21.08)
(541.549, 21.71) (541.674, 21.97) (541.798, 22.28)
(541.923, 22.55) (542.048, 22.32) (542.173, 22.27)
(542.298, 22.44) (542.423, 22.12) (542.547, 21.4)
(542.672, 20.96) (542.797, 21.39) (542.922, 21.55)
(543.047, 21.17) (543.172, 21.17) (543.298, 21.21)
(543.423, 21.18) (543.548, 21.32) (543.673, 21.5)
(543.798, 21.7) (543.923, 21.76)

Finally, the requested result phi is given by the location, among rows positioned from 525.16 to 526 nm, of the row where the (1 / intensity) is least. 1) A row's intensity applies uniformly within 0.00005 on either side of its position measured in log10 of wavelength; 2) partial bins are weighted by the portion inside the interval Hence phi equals 525.821 nm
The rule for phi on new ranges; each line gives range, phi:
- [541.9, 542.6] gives 541.923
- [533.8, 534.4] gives 534.242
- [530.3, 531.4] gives 531.297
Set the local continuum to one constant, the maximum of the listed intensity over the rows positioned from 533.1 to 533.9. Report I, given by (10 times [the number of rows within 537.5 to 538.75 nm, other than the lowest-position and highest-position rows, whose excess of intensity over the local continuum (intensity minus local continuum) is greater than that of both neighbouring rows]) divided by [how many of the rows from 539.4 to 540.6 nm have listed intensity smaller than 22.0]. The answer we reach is 1.0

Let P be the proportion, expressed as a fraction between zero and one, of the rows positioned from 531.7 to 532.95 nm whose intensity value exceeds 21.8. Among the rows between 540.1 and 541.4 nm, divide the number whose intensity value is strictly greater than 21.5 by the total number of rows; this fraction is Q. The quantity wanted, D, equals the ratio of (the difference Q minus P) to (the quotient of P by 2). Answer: -0.7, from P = 0.3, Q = 0.20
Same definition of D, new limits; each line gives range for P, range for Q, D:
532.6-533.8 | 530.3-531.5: 4.0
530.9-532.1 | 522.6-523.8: -1.4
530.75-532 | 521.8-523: -2.0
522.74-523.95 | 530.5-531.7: 8.0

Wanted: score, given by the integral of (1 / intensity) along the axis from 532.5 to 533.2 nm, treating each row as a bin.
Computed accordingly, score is 0.0349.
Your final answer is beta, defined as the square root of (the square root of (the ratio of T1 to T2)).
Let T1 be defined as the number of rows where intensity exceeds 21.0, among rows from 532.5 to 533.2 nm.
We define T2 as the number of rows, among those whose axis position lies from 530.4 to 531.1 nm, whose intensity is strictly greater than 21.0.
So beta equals 0.6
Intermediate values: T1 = 1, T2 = 6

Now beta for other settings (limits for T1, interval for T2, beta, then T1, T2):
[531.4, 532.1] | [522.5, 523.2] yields 1.3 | 6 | 2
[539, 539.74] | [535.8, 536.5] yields 0.9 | 4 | 6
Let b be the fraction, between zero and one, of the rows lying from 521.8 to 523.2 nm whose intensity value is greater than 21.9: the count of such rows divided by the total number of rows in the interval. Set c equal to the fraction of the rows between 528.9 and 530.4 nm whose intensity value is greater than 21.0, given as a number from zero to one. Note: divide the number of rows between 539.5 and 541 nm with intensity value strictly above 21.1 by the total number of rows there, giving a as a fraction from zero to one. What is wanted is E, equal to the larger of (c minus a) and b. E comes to 0.7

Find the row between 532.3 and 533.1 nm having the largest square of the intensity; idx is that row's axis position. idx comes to 532.400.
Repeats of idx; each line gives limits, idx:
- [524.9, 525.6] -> 525.216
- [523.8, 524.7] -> 524.491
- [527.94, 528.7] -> 528.613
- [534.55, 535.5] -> 535.350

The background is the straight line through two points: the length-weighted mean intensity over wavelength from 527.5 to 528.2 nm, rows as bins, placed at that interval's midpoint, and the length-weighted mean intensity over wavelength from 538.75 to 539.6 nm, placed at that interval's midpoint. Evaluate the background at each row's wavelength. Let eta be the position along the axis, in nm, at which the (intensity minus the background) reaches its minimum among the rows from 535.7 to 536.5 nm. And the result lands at 536.460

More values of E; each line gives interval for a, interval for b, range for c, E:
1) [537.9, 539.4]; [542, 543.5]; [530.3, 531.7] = 0.3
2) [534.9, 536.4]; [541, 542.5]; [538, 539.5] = 0.6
